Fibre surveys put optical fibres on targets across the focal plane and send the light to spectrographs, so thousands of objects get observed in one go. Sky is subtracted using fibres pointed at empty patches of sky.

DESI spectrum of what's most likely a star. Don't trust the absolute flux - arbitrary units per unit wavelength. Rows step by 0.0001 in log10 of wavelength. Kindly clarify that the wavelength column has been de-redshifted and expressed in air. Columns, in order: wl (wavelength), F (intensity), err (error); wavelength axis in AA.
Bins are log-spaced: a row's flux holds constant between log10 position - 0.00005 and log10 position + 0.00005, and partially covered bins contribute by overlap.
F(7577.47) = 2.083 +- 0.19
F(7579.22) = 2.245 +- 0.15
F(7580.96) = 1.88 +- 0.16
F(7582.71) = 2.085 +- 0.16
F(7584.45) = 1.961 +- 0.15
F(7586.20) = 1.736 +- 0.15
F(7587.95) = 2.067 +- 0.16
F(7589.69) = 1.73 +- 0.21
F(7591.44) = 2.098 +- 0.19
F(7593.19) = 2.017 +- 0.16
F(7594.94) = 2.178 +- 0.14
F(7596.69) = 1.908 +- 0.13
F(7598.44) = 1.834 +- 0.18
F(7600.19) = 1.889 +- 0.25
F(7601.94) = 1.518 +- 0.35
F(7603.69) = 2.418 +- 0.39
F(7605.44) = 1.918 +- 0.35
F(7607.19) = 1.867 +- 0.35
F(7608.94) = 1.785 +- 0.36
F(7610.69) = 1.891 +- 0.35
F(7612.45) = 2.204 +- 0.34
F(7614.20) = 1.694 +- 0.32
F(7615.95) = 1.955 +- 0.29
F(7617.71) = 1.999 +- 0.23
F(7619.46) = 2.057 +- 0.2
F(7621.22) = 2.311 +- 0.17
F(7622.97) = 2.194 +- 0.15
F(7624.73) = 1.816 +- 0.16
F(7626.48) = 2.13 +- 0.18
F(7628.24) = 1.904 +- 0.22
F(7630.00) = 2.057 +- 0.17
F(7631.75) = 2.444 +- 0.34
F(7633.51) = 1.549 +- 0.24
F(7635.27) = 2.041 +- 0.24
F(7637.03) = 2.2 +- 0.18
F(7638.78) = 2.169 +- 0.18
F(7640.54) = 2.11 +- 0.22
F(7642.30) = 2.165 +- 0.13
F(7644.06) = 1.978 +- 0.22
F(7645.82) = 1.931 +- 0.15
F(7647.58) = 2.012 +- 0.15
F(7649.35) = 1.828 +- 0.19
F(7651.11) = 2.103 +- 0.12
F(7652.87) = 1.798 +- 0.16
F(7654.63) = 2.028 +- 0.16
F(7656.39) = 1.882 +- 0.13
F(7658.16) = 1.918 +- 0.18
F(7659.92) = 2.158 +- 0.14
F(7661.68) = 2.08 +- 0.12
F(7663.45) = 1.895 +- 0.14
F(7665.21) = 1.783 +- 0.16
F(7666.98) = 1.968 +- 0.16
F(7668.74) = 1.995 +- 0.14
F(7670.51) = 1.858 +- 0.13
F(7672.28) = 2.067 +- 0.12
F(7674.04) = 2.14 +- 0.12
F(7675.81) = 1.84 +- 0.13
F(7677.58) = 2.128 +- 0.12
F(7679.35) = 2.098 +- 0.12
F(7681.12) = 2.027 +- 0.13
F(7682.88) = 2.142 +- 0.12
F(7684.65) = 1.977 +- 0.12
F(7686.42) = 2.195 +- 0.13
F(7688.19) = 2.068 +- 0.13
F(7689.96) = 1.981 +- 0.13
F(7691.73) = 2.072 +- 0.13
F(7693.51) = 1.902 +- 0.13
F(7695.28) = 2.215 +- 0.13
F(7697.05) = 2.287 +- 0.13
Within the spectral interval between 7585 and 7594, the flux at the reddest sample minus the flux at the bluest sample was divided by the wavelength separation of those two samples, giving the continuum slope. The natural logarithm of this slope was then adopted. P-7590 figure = -3.2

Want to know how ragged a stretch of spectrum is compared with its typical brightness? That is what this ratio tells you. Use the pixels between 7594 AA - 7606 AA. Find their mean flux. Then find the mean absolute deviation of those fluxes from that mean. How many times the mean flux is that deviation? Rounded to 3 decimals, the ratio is 0.101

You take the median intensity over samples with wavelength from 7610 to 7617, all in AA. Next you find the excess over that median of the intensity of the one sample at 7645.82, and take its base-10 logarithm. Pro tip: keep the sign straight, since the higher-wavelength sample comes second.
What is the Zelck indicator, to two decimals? -2.10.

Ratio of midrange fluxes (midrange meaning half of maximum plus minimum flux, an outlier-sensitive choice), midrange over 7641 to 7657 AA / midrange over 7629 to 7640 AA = 0.99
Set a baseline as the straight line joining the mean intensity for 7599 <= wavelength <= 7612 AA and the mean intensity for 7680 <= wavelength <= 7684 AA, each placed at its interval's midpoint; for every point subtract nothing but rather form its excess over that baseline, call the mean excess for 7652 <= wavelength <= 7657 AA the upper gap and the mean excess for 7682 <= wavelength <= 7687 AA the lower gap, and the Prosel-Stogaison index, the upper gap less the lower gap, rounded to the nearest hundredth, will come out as -0.13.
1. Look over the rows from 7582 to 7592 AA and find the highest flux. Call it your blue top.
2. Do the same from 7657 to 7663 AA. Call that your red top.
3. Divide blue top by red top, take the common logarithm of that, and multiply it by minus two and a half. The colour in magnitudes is 0.03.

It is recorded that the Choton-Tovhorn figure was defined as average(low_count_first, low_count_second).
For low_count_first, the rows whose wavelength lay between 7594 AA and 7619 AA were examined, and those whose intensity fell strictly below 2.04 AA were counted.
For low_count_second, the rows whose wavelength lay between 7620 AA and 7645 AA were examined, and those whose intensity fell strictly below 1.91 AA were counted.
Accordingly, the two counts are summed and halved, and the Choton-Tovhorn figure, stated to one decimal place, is 7.0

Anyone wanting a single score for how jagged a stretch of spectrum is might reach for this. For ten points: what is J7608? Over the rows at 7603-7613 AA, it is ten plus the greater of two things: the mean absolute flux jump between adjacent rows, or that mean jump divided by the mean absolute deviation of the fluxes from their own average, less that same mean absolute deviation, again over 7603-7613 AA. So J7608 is 10.9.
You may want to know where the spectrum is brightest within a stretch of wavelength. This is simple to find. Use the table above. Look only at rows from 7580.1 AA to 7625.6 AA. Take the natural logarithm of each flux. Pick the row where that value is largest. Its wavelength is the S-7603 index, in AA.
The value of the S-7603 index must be 7603.69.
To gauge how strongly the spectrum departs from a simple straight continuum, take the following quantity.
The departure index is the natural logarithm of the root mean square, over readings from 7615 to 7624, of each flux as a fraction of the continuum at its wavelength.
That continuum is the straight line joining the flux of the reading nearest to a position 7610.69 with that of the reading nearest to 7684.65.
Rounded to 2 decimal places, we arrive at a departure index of 0.10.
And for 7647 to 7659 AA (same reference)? 0.00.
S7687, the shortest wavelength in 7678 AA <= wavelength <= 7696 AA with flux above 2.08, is 7679.35 AA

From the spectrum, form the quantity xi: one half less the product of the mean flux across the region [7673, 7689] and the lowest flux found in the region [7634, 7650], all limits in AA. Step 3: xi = -3.28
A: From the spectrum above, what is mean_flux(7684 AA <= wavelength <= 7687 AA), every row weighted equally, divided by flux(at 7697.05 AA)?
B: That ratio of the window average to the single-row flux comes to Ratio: 0.91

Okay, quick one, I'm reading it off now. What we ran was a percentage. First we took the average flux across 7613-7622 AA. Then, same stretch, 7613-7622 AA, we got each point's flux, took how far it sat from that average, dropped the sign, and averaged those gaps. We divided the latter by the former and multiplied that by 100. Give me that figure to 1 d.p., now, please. 7.2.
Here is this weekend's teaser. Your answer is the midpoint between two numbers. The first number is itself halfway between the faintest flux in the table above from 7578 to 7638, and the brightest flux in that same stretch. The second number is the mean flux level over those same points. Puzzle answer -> 1.98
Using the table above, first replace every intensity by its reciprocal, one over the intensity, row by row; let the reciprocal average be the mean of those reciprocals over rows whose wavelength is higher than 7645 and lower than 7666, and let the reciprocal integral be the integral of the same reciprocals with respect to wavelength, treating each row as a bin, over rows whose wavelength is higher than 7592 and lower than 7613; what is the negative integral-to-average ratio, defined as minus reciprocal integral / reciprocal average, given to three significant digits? -21.2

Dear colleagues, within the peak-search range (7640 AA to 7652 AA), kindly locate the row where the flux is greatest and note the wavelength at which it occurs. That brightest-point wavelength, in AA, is 7642.30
